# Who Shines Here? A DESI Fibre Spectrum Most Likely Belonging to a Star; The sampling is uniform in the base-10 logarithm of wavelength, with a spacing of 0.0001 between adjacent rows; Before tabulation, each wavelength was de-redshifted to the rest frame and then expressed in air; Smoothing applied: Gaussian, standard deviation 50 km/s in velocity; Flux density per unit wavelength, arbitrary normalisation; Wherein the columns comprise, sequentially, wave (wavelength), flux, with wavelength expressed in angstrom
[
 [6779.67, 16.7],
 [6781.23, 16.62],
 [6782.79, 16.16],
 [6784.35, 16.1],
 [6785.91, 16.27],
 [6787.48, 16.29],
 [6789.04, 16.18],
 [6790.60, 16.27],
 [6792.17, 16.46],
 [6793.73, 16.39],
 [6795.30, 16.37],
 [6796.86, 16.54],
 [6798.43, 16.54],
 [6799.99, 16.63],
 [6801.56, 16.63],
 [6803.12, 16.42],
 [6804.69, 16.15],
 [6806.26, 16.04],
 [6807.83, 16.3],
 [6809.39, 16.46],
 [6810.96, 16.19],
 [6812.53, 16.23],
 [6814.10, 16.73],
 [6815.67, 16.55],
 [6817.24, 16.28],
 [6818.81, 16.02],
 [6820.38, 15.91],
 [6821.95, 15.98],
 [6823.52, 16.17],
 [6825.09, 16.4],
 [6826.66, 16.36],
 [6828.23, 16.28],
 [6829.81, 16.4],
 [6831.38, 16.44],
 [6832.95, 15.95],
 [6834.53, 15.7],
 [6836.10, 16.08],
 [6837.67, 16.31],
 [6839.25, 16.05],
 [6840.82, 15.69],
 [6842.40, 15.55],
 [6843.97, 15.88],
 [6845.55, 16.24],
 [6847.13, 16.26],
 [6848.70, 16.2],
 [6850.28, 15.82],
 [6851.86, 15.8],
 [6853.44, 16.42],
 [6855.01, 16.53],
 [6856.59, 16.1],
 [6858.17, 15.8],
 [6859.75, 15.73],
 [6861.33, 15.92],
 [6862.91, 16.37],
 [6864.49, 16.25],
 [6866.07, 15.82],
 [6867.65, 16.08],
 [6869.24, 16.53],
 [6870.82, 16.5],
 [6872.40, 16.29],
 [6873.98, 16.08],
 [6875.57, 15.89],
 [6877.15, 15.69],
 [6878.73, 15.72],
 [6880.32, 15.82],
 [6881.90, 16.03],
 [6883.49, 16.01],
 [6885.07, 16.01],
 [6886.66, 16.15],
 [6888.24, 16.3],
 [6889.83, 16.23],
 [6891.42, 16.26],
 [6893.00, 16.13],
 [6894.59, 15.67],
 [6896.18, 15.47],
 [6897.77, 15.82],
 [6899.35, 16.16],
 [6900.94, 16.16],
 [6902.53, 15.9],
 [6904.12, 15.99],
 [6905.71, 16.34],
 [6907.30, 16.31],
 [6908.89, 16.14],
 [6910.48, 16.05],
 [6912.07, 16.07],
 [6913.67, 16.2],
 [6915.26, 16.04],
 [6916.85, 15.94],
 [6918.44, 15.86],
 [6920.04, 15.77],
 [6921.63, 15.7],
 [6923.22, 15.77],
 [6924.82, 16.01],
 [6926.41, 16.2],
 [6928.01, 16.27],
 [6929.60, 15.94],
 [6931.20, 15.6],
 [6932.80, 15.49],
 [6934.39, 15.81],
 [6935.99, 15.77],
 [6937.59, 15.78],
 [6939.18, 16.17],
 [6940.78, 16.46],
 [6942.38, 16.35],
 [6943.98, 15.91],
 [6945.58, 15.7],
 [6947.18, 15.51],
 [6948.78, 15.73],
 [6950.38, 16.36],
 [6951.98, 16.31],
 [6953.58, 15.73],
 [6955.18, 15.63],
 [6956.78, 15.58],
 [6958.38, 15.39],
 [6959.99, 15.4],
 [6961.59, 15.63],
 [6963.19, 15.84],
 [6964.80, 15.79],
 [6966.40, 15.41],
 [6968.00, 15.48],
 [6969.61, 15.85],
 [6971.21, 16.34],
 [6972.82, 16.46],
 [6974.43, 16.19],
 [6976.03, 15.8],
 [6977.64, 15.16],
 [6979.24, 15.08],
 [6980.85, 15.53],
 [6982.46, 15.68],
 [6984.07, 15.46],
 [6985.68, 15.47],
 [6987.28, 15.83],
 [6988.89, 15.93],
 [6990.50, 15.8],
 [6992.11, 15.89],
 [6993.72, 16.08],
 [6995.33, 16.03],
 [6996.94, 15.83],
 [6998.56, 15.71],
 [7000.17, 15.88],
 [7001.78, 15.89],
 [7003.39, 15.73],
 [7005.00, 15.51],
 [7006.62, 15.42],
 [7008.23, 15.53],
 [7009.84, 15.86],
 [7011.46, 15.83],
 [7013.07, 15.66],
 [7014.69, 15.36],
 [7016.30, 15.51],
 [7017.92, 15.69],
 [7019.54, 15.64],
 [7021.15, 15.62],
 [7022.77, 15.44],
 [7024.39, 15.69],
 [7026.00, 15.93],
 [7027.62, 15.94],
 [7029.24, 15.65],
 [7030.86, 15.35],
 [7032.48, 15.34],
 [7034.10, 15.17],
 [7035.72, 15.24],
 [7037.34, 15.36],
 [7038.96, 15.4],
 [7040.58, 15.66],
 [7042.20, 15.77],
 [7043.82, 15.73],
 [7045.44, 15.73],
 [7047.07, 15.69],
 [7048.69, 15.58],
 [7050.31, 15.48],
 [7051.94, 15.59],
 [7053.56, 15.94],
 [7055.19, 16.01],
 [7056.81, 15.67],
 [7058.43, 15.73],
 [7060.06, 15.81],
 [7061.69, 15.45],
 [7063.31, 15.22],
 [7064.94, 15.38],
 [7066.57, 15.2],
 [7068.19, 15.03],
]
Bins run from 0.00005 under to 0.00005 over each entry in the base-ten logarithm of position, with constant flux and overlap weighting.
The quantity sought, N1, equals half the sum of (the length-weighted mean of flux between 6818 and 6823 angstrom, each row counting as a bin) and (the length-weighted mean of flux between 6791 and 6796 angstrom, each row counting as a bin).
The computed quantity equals 16.2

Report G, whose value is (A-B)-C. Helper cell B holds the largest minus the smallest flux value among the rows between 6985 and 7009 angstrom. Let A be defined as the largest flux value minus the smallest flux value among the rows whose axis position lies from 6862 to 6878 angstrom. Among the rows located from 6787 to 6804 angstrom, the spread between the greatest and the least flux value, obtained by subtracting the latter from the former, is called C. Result -0.27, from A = 0.84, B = 0.66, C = 0.45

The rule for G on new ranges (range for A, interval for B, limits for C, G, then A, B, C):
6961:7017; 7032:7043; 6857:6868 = 0.14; 1.38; 0.60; 0.64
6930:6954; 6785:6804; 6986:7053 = -0.39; 0.97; 0.45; 0.91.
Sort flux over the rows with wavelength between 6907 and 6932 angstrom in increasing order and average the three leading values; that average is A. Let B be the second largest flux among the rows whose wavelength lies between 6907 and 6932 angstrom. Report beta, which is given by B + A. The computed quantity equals 32.0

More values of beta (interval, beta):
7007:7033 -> 31.3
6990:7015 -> 31.5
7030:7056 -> 31.2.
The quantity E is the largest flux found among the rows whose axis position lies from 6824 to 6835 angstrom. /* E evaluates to 16.44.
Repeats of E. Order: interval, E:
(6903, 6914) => 16.34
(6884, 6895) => 16.3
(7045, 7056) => 16.01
